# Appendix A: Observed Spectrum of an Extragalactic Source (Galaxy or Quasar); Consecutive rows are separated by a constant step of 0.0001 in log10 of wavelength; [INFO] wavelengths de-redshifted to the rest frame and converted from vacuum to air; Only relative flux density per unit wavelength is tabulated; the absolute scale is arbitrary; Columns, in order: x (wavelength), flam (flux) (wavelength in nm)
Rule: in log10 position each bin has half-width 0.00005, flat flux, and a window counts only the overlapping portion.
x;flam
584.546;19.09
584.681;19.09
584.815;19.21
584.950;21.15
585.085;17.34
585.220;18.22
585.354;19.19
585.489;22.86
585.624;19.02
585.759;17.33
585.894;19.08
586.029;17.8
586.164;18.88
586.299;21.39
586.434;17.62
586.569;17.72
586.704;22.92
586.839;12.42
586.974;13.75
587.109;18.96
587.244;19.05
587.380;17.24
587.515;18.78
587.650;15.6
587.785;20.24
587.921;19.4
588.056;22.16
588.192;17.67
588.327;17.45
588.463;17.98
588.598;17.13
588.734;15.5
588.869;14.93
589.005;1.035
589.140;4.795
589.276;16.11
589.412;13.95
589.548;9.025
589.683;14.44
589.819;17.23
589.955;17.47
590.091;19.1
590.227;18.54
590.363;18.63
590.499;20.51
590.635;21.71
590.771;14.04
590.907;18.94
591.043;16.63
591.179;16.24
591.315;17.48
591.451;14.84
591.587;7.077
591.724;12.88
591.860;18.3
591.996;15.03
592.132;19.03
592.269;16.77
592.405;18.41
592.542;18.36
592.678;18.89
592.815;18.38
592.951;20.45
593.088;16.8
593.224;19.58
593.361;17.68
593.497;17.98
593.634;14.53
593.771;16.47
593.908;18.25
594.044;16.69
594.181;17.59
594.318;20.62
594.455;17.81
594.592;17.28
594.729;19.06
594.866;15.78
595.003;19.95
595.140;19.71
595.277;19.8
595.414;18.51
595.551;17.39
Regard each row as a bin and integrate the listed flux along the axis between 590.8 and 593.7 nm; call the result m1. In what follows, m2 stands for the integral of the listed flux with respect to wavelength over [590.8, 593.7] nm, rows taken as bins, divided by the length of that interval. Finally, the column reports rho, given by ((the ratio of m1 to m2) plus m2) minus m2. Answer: 2.90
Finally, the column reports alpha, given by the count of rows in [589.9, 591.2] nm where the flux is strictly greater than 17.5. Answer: 6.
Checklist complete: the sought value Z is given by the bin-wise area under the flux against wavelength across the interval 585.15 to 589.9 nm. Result 80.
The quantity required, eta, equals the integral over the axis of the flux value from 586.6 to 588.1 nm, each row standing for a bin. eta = 27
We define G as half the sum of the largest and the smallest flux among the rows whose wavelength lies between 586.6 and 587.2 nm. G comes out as 17.7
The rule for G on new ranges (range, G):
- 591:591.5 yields 16.2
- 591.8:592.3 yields 17.0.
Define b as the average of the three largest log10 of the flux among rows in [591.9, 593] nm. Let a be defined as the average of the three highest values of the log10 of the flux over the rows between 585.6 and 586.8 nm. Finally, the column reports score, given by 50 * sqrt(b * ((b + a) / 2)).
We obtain 64.9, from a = 1.32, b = 1.29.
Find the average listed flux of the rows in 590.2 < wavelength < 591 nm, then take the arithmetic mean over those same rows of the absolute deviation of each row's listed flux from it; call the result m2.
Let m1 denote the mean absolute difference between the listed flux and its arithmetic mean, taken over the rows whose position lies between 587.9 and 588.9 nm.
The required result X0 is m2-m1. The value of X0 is 0.1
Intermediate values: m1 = 1.6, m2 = 1.7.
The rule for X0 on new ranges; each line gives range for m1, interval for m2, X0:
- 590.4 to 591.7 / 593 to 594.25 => -1.9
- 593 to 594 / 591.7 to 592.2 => 1.2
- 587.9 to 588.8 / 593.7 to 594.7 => -0.6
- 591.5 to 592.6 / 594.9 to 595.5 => -2.6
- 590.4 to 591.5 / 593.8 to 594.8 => -1.2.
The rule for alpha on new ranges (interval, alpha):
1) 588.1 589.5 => 2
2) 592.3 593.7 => 8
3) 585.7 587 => 7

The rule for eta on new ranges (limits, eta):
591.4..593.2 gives 30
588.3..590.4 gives 30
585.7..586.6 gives 17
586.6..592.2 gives 91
